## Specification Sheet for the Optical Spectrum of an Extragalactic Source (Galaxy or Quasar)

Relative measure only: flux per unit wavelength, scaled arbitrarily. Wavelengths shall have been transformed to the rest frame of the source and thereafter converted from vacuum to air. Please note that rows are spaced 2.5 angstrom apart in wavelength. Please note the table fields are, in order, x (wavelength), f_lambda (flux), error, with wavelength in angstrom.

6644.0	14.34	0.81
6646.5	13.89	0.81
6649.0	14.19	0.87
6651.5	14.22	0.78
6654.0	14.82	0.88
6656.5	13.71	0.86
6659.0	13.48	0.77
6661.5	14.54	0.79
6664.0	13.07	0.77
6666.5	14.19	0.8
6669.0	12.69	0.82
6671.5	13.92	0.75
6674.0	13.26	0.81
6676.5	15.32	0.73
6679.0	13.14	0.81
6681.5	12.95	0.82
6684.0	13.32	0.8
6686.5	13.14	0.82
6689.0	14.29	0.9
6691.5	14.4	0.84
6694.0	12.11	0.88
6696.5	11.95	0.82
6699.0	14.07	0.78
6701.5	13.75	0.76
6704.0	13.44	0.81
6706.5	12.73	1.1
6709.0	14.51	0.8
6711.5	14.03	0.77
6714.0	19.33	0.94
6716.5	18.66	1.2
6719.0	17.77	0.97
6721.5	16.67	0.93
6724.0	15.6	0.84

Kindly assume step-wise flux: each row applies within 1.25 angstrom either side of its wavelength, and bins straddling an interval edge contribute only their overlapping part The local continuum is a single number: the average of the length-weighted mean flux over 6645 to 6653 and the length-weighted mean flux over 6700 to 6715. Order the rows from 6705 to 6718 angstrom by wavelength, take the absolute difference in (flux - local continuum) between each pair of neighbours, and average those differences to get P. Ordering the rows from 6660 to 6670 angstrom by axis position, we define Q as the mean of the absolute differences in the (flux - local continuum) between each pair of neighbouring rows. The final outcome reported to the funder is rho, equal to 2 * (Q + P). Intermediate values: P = 2.1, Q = 1.4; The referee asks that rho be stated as 6.8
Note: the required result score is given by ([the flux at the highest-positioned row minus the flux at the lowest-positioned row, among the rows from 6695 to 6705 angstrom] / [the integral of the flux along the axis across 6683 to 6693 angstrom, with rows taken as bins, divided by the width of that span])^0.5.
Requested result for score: 0.3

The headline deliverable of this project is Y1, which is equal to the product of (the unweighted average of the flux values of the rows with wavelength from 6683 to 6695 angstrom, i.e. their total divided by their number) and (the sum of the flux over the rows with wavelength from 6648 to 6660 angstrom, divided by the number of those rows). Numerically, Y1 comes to 189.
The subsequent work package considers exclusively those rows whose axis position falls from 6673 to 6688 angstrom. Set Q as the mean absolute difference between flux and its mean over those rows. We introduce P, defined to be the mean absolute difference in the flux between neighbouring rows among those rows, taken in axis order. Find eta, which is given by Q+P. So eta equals 1.6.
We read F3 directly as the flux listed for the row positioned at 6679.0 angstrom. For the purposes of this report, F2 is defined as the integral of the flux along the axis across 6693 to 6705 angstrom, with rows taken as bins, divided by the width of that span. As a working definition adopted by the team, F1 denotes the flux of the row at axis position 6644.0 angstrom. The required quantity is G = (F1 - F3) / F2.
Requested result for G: 0.092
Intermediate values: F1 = 14.34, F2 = 13.1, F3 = 13.14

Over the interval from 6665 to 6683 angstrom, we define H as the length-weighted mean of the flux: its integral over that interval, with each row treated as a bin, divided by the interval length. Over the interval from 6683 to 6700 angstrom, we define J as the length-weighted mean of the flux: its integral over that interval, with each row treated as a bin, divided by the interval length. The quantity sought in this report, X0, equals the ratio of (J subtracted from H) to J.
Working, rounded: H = 13.6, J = 13.3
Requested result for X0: 0.02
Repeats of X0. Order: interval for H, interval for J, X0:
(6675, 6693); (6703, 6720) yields -0.13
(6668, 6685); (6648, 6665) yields -0.03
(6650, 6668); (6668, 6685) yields 0.03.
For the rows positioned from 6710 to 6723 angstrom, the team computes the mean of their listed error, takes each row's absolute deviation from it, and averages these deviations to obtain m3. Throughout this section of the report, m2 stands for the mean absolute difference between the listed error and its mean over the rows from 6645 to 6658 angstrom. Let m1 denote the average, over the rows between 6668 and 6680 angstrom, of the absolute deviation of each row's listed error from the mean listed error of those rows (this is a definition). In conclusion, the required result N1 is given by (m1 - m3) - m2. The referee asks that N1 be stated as -0.099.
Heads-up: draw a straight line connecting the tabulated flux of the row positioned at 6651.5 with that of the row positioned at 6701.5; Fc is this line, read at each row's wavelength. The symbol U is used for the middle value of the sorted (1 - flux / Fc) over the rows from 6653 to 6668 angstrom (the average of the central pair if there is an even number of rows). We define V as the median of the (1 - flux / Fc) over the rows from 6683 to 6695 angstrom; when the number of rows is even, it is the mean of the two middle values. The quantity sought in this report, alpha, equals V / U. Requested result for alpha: 3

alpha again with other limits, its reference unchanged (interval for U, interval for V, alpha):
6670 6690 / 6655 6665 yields 1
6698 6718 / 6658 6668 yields -1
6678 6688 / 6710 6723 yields -5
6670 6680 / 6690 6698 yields 4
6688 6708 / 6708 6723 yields -26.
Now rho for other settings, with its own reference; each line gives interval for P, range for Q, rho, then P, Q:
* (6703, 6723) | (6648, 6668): 4.7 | 1.6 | 0.8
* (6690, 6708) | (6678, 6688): 2.5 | 1.0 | 0.2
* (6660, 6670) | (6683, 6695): 4.6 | 1.4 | 0.9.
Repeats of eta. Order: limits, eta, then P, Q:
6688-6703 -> 1.9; 1.00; 0.9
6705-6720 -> 4.2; 1.82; 2.4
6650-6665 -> 1.4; 0.89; 0.6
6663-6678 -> 2.0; 1.31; 0.7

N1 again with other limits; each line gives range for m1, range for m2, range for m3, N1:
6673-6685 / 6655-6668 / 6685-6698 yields -0.030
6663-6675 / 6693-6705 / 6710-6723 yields -0.106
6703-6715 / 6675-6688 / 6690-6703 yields 0.046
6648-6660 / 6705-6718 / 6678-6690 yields -0.133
